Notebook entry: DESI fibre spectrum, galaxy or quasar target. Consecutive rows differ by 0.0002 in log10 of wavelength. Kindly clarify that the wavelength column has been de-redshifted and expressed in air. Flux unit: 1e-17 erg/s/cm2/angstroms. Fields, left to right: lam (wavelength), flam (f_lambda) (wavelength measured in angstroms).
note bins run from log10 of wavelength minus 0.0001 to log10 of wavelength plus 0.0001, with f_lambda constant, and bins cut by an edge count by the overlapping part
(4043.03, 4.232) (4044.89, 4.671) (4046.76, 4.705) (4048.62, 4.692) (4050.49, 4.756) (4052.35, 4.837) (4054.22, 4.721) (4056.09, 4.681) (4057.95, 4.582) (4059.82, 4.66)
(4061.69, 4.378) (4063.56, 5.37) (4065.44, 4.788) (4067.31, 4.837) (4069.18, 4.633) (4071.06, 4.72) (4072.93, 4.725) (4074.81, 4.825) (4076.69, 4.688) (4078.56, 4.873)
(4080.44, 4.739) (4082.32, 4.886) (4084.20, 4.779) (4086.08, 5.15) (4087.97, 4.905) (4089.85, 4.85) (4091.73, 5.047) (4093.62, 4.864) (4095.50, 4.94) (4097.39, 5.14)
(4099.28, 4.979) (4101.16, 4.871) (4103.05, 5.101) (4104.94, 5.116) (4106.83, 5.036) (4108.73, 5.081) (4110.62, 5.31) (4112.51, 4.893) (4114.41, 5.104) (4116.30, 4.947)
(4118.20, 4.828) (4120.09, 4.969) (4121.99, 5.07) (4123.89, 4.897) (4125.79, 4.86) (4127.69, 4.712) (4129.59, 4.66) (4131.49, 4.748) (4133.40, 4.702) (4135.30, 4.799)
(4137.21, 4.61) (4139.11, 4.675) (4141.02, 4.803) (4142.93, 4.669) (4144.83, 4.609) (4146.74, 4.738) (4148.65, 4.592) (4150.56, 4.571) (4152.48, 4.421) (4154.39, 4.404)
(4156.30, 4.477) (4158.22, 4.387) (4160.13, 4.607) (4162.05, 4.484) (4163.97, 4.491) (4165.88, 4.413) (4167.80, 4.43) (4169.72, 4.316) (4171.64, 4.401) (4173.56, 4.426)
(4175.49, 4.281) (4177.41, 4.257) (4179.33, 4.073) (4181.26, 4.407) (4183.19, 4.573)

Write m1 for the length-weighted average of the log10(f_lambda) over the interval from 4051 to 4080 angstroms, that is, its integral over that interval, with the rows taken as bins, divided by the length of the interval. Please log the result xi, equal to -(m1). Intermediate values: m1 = 0.677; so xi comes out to -0.677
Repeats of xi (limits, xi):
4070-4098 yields -0.687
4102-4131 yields -0.696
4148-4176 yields -0.648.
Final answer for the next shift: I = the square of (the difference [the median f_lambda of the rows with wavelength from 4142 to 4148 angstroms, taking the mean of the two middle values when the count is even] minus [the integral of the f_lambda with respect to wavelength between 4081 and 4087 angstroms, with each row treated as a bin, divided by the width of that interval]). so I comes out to 0.07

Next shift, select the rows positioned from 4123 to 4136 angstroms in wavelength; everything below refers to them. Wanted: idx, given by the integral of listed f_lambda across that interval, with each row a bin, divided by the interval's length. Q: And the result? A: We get 4.77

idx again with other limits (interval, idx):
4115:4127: 4.93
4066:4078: 4.75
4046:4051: 4.71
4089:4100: 4.97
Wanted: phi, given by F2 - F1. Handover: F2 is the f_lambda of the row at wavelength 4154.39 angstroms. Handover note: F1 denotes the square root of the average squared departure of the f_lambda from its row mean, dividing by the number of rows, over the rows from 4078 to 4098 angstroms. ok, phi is 4.28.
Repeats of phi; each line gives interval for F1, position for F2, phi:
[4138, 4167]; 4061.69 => 4.25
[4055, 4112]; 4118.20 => 4.61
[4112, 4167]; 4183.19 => 4.38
